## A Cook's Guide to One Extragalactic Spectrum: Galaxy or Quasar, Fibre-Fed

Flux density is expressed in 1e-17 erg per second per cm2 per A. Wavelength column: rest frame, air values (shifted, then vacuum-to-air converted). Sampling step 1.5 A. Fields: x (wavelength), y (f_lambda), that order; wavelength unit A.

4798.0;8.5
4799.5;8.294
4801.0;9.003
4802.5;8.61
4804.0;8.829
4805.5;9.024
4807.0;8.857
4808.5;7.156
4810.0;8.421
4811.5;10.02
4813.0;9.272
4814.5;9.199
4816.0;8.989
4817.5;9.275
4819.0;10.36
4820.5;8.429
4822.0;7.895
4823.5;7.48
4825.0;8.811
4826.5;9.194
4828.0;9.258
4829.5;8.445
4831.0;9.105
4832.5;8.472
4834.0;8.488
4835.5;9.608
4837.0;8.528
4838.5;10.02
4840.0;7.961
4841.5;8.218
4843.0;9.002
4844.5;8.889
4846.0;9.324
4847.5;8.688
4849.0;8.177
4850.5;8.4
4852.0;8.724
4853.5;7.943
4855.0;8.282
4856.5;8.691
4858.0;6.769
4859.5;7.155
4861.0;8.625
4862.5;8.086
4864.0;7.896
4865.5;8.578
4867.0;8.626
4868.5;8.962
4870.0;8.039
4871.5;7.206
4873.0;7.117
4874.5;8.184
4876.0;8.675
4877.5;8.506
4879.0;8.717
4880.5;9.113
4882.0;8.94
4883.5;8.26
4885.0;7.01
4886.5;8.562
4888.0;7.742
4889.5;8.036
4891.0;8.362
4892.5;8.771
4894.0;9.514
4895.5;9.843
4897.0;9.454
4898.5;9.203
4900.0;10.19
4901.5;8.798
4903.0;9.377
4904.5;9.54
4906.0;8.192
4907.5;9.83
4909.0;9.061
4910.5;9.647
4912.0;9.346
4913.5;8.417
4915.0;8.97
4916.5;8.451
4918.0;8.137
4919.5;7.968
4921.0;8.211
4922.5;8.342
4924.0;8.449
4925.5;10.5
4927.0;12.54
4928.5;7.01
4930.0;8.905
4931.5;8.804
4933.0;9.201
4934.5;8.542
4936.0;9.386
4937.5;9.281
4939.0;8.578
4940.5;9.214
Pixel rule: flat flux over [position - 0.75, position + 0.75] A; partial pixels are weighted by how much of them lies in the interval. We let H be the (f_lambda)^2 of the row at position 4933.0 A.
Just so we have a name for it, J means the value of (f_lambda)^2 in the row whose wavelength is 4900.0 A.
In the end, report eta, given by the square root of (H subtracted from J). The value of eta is 4.4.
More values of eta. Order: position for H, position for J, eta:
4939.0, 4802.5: 0.7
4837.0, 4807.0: 2.4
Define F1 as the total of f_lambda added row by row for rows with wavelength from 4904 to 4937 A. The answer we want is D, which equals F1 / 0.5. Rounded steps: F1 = 197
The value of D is 395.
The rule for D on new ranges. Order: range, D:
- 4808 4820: 145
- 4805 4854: 579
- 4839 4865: 282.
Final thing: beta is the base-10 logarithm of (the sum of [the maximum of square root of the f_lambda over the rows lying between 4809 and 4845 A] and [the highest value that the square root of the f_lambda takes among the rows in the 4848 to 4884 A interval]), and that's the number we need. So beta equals 0.795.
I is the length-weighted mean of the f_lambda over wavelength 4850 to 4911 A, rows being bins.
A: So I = 8.55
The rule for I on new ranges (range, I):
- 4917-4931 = 8.89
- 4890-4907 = 9.20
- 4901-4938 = 9.00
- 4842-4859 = 8.42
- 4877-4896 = 8.55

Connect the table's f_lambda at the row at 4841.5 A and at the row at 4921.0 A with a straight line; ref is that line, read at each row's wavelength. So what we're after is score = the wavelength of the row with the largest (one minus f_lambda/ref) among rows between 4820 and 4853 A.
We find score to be 4823.5 A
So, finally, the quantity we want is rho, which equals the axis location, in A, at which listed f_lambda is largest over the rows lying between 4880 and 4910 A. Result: 4900.0 A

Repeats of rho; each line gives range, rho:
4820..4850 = 4838.5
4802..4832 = 4819.0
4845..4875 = 4846.0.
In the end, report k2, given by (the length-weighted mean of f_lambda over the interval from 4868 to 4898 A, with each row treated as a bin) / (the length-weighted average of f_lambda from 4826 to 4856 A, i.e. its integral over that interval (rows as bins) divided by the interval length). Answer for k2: 0.97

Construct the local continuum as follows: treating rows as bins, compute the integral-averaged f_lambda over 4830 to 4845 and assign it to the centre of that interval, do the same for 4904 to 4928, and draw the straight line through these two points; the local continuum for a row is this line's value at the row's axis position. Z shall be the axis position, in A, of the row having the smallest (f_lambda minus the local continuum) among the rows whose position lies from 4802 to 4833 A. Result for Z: 4808.5 A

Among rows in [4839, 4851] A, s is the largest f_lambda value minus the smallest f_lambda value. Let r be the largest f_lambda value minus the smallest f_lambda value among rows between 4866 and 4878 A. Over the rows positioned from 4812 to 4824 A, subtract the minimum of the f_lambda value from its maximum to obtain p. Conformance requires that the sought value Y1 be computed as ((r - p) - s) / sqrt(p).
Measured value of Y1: -1.4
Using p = 2.9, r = 1.8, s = 1.4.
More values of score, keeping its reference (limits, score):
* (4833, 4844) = 4840.0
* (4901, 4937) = 4928.5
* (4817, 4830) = 4823.5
